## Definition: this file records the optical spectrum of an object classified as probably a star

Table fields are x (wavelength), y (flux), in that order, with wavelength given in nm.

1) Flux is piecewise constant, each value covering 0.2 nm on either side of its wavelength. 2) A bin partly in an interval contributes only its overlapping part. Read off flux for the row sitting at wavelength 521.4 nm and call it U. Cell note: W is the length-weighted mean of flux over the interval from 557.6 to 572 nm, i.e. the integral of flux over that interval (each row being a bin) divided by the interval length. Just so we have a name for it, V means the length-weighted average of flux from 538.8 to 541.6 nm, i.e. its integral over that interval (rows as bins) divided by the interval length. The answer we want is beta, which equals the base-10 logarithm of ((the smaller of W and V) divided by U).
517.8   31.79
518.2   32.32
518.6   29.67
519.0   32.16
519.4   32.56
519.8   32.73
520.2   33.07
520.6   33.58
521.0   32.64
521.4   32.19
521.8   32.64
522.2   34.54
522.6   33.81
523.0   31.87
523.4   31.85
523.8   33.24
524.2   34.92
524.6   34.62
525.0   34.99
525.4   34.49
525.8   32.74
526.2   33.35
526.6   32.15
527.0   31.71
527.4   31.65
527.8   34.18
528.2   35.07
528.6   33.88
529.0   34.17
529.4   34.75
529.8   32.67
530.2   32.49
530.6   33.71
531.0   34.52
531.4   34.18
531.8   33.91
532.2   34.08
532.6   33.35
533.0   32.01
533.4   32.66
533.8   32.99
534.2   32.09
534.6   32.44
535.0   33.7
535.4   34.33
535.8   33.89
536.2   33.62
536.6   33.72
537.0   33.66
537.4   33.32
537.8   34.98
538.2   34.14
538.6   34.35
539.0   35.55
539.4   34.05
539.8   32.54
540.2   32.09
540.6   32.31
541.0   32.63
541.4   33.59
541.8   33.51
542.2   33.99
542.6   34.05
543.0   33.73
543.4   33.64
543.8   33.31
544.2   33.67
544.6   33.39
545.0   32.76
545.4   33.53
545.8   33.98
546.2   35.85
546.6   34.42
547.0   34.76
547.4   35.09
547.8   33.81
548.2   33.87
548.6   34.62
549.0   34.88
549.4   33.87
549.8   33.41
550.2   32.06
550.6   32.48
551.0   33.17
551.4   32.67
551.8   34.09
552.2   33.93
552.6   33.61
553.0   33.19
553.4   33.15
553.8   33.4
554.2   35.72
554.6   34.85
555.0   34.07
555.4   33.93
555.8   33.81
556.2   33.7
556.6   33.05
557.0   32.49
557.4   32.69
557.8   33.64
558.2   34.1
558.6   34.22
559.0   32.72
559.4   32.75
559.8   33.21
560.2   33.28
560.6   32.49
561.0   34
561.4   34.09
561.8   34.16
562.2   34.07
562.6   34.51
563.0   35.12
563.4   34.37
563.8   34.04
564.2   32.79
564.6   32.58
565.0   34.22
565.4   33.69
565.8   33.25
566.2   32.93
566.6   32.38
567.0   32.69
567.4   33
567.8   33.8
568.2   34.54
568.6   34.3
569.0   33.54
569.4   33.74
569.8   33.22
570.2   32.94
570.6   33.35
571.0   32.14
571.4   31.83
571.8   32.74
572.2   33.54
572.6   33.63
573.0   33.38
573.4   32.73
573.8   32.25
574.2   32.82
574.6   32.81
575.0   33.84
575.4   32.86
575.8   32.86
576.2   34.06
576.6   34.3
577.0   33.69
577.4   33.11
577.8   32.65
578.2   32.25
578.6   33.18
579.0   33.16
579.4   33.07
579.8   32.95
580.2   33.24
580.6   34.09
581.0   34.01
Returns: 0.014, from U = 32.19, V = 33.3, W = 33.5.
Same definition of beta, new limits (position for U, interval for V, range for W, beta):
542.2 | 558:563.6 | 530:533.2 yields -0.006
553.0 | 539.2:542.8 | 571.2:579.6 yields -0.001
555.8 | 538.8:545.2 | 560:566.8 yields -0.005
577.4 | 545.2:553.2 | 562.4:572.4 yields 0.004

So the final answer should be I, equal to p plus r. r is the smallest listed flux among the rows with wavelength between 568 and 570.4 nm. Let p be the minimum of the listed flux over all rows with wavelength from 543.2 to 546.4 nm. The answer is 65.7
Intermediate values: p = 32.76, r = 32.94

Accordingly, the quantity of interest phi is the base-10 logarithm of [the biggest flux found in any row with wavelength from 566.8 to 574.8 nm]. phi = 1.538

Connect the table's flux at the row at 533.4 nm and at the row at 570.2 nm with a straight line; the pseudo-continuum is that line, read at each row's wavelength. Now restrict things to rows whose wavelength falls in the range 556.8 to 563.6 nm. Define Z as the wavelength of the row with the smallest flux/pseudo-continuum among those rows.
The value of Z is 560.6 nm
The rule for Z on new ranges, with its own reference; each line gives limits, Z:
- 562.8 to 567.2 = 566.6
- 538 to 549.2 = 540.2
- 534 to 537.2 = 534.2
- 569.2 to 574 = 571.4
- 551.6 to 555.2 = 553.4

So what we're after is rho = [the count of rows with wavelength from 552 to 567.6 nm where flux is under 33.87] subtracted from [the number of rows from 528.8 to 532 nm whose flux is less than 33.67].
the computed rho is -21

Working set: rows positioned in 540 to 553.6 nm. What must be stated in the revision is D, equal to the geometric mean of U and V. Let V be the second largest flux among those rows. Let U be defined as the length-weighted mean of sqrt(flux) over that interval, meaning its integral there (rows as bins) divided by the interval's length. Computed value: 14.3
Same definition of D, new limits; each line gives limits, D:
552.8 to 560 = 14.2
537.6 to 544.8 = 14.2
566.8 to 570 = 14.1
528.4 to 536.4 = 14.1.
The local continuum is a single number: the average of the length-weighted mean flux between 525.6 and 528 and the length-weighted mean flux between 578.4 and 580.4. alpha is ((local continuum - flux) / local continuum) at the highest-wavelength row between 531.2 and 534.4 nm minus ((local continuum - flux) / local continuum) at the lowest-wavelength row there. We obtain 0.06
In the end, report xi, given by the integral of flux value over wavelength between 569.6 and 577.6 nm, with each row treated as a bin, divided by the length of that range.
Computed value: 33.1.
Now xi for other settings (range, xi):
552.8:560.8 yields 33.5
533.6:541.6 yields 33.5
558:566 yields 33.7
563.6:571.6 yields 33.2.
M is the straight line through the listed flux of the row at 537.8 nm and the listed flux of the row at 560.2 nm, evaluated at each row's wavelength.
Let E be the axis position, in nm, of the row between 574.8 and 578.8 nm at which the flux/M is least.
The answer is 578.2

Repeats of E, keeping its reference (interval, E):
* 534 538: 534.2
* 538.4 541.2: 540.2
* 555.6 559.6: 557.0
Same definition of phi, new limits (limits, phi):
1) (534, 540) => 1.551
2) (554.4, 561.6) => 1.542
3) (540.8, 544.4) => 1.532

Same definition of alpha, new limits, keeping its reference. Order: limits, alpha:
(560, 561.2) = -0.02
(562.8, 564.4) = 0.07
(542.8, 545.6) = 0.01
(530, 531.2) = -0.06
